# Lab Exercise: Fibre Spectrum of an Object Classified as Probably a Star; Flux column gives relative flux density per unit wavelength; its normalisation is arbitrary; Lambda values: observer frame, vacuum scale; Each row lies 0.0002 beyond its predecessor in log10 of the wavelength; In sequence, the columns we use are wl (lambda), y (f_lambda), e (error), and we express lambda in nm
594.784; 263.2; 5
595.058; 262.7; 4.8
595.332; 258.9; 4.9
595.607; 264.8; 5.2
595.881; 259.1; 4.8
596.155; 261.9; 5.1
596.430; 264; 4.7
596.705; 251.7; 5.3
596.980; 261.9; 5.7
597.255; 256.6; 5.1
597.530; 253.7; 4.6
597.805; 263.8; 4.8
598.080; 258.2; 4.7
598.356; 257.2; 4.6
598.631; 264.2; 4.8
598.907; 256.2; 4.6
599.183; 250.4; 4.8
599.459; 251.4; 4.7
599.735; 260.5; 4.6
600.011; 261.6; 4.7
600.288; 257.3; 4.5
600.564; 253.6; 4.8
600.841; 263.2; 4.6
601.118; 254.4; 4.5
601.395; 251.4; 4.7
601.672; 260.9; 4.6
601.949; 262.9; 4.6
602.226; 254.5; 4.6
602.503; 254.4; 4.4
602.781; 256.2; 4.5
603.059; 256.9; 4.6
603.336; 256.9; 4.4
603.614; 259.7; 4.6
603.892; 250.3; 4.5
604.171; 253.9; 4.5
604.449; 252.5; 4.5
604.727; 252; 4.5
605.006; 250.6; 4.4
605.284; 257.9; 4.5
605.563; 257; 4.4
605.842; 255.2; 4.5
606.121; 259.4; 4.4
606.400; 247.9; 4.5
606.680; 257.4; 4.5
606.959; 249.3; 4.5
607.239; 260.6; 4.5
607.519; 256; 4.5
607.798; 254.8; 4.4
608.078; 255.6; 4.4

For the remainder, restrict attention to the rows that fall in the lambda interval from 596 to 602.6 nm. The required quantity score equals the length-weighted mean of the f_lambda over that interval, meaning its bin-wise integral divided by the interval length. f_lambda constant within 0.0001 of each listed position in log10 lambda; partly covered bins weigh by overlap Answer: 258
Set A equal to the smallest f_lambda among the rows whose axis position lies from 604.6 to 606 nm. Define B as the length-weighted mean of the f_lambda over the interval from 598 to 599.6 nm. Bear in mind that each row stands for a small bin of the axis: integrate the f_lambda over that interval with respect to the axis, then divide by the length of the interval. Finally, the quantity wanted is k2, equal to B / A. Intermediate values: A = 250.6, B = 256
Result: 1.022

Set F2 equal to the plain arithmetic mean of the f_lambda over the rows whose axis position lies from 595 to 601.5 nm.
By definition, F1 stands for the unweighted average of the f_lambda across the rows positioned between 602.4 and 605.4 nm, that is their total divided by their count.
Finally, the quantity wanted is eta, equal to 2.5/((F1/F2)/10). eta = 25.4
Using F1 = 255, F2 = 258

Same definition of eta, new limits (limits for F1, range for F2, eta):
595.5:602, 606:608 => 24.7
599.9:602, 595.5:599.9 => 25.0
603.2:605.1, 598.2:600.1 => 25.4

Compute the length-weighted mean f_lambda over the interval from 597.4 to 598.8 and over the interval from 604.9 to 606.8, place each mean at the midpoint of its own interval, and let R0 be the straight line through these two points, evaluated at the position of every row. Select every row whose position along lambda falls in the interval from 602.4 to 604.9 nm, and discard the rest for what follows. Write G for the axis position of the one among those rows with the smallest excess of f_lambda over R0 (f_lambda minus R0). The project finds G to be 603.892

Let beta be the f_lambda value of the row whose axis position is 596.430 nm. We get 264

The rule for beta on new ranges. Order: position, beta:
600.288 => 257.3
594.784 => 263.2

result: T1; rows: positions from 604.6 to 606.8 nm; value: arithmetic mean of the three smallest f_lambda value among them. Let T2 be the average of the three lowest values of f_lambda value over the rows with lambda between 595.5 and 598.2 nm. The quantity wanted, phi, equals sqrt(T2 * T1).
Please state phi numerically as 252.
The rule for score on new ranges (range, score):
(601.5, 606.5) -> 256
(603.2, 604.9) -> 254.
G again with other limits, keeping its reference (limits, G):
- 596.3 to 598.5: 596.705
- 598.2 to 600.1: 599.183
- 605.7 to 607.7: 606.400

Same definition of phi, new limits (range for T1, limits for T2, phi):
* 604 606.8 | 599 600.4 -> 252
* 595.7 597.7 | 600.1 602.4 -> 254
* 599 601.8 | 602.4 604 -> 252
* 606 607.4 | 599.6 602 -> 252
